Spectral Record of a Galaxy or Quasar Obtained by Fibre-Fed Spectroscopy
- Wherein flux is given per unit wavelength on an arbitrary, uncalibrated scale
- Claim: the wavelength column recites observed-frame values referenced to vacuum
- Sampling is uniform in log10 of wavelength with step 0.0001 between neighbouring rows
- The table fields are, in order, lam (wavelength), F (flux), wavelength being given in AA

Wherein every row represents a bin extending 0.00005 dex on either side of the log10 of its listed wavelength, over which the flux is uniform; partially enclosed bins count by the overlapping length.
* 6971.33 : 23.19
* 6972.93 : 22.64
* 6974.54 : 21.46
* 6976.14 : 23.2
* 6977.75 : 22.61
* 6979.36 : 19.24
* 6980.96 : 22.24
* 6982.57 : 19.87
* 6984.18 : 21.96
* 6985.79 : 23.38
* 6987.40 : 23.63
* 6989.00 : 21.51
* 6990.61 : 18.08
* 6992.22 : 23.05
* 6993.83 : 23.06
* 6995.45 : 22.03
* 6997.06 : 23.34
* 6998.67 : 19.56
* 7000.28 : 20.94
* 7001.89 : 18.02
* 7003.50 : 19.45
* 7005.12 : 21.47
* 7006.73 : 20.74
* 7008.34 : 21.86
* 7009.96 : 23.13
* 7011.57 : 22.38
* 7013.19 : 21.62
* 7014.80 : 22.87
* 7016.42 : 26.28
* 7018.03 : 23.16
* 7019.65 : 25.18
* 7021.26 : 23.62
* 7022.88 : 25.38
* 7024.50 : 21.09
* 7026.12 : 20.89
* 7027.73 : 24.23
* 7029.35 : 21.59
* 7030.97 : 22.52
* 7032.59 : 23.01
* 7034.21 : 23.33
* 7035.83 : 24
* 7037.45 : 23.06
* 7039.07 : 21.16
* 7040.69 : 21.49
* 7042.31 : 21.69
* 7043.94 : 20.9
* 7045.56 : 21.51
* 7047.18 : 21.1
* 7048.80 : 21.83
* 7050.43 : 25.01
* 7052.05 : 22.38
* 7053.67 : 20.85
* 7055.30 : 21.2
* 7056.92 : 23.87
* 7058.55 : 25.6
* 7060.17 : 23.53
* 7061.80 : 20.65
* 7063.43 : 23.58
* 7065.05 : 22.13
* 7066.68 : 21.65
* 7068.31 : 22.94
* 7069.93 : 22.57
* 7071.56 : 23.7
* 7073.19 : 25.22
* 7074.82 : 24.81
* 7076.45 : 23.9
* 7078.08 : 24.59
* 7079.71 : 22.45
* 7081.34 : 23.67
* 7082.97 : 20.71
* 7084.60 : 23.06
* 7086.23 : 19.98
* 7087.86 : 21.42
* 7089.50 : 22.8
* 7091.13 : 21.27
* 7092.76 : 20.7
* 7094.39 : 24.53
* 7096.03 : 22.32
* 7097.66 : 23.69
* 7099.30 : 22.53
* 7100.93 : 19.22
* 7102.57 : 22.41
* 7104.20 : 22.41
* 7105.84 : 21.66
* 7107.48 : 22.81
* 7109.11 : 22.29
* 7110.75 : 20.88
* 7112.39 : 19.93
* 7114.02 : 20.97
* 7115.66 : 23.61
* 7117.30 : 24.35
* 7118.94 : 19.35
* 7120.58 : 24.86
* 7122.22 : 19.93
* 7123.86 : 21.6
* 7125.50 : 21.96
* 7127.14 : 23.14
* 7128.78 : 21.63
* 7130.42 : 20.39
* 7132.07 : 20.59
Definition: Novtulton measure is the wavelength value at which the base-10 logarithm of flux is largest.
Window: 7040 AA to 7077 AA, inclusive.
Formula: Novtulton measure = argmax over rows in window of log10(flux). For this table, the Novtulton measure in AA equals 7058.55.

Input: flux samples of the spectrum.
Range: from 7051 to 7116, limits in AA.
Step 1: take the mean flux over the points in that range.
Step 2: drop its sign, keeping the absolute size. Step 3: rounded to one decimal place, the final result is 22.5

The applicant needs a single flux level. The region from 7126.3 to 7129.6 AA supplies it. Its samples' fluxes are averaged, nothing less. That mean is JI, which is 22.4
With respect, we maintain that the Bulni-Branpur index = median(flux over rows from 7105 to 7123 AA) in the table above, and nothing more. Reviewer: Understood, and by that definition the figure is 21.7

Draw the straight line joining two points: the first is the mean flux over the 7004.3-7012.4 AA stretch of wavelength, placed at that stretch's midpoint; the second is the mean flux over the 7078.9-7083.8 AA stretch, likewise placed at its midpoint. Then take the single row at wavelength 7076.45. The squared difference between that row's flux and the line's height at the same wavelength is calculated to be 2.7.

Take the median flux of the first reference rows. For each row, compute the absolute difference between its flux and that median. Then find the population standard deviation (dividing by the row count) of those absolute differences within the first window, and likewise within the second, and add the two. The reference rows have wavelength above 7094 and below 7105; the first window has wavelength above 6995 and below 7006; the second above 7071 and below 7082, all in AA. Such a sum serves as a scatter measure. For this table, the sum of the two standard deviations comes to 2.2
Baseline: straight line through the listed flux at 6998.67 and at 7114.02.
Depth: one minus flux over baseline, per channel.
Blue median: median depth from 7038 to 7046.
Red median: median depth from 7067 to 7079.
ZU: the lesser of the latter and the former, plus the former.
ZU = -0.23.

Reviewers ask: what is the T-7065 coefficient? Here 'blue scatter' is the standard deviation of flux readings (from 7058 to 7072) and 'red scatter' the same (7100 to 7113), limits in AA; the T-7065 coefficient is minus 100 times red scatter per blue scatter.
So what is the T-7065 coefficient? -92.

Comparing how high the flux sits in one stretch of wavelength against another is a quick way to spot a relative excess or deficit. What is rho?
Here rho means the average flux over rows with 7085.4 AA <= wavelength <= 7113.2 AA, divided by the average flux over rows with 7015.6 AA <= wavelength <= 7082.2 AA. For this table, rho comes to 0.95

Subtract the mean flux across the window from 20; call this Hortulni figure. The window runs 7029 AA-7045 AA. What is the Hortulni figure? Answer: -2.3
